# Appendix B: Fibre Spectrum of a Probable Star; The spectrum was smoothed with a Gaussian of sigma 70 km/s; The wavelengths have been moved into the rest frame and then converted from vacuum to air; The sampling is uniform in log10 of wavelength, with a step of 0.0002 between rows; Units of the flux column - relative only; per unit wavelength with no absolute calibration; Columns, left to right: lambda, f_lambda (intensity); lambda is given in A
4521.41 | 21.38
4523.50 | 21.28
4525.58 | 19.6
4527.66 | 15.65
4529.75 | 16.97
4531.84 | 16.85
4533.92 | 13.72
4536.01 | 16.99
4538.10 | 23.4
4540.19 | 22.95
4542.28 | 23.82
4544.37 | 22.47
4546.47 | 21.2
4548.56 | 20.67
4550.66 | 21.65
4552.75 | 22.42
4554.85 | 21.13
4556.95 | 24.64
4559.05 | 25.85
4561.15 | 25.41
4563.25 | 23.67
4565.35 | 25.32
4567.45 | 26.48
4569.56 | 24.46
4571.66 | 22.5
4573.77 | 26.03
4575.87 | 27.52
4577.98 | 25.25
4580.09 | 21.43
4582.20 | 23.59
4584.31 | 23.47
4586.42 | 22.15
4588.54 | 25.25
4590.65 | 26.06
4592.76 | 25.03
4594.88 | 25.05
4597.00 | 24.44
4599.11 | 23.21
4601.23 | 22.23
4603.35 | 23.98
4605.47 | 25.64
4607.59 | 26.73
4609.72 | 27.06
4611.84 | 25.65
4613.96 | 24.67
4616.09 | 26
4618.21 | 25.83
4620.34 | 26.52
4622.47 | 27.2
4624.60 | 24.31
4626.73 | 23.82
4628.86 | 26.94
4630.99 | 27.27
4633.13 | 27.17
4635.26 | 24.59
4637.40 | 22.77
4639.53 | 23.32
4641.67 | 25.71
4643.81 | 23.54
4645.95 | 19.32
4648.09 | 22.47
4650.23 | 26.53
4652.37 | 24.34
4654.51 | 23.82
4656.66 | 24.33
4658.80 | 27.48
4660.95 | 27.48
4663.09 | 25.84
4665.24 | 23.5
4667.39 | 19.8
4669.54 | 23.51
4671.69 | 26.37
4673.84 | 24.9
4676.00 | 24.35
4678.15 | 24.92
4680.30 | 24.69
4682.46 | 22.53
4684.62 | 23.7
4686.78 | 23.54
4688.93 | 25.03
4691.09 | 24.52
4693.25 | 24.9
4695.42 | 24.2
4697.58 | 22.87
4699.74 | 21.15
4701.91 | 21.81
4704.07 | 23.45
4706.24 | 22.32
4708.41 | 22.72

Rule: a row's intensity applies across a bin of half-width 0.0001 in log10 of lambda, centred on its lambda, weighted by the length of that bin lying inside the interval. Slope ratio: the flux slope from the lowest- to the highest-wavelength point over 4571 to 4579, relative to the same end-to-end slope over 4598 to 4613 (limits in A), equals 2.3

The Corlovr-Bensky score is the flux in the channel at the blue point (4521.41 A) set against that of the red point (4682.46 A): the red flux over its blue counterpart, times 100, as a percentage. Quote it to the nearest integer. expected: 105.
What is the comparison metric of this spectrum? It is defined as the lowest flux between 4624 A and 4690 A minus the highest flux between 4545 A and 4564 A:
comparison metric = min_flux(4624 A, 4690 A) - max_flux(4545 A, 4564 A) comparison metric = -6.5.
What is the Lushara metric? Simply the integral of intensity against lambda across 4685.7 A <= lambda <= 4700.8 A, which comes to 359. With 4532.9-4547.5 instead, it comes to 302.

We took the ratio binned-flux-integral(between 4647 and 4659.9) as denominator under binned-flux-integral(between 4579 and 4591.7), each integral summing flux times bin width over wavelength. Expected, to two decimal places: 0.94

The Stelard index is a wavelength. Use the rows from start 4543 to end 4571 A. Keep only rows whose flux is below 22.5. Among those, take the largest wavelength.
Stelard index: 4554.85 A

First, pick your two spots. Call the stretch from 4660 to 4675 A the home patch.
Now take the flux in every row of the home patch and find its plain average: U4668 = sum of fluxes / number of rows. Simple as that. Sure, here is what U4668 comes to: 24.5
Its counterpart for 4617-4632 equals 26.0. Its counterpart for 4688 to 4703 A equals 23.5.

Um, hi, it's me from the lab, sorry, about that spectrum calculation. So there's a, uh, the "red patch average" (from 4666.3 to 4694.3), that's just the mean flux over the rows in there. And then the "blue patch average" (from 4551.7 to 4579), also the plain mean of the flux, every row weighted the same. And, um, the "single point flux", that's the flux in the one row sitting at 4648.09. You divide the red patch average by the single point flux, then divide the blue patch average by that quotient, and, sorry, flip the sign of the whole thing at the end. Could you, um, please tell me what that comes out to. -23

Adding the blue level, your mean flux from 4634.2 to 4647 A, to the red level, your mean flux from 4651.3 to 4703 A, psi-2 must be 47.4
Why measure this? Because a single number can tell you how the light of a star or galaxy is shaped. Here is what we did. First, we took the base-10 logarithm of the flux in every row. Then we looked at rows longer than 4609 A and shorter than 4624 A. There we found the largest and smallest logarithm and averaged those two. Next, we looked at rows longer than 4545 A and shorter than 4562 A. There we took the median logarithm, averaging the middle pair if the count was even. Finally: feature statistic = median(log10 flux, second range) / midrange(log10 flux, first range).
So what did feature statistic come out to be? 0.950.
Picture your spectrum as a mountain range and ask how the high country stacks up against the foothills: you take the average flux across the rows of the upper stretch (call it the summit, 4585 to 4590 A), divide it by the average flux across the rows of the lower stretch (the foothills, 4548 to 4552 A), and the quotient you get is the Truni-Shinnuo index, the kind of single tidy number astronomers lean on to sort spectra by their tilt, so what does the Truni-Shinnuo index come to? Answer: 1.12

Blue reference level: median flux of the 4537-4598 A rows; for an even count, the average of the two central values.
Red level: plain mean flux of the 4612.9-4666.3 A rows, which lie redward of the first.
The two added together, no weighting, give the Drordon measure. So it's 48.8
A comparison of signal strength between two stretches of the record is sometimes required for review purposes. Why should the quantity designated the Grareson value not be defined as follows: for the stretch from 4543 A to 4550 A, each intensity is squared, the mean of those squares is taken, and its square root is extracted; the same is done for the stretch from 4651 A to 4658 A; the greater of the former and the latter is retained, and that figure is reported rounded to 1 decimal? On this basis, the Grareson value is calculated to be 24.2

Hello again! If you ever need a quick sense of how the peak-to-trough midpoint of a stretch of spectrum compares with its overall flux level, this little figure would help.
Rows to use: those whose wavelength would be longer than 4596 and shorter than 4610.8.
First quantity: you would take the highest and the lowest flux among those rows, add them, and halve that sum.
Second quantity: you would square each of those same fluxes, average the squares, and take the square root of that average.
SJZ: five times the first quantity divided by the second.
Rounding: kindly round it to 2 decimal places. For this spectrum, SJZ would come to 4.97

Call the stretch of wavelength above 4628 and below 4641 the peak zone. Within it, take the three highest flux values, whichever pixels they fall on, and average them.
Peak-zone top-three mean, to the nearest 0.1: 27.1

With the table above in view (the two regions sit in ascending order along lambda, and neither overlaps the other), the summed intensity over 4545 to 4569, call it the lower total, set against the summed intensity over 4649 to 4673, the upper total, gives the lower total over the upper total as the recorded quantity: 0.95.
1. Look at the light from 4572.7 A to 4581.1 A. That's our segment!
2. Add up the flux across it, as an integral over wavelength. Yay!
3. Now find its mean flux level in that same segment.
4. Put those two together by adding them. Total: 236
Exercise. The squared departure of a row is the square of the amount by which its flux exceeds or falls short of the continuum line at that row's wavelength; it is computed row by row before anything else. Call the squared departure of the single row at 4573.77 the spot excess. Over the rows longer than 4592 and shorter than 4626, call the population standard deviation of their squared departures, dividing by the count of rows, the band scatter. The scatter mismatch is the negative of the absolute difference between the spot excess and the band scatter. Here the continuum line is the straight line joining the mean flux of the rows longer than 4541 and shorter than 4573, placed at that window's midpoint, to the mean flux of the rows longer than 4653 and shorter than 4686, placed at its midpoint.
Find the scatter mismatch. -2.6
